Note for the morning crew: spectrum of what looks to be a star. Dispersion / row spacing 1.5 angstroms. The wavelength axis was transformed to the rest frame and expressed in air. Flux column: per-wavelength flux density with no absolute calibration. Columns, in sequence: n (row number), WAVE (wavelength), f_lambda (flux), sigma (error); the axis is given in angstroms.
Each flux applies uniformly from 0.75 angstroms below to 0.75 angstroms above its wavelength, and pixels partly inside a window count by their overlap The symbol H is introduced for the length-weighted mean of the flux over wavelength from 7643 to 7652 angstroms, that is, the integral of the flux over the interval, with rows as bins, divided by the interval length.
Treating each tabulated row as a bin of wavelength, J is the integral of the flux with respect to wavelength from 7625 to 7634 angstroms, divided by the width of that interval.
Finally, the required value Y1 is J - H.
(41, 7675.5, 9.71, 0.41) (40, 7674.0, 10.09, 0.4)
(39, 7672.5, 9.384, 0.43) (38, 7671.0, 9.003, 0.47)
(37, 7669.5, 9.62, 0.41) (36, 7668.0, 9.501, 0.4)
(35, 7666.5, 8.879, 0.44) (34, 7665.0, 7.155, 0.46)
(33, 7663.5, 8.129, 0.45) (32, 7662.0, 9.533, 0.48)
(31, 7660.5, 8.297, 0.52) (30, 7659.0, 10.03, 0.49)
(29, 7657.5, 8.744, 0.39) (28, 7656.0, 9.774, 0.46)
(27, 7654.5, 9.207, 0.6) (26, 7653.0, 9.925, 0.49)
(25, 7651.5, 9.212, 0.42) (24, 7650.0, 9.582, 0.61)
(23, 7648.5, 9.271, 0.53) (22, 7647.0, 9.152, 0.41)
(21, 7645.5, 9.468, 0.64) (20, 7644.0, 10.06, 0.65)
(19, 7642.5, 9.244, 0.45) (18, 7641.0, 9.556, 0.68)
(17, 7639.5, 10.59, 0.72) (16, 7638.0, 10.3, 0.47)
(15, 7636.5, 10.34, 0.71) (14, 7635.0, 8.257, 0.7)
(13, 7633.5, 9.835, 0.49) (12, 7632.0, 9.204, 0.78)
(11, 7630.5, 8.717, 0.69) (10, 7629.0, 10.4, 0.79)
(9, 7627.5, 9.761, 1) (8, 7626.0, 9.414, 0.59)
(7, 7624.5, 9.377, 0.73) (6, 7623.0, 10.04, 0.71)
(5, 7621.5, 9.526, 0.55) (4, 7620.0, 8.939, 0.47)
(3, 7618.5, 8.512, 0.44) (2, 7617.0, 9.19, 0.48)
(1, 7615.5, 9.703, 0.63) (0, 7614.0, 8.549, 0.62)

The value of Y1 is 0.1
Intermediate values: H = 9.46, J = 9.54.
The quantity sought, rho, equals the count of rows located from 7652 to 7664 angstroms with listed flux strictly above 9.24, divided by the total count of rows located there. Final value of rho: 0.50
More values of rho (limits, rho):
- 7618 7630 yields 0.75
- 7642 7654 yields 0.75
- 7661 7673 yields 0.50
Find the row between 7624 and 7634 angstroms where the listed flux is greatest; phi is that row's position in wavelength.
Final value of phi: 7629.0 angstroms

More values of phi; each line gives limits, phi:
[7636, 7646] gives 7639.5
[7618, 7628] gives 7623.0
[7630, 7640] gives 7639.5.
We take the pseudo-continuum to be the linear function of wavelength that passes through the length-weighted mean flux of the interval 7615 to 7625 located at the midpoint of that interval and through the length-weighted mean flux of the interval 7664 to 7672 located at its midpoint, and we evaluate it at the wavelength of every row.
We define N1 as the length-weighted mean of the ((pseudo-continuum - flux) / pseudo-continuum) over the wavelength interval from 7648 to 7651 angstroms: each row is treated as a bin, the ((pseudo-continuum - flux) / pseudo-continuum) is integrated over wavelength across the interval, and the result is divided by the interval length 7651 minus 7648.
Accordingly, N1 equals -0.045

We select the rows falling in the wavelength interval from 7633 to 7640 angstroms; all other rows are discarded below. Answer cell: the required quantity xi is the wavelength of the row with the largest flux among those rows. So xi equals 7639.5 angstroms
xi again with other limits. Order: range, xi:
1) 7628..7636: 7629.0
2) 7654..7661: 7659.0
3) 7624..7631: 7629.0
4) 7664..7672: 7669.5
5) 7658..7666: 7659.0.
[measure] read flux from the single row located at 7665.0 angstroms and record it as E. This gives 7.155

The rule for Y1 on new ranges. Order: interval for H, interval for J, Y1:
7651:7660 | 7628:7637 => 0.0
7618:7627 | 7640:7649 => 0.2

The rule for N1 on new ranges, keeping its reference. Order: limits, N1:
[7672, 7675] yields -0.113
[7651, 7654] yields -0.065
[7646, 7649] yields -0.021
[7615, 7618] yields 0.001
